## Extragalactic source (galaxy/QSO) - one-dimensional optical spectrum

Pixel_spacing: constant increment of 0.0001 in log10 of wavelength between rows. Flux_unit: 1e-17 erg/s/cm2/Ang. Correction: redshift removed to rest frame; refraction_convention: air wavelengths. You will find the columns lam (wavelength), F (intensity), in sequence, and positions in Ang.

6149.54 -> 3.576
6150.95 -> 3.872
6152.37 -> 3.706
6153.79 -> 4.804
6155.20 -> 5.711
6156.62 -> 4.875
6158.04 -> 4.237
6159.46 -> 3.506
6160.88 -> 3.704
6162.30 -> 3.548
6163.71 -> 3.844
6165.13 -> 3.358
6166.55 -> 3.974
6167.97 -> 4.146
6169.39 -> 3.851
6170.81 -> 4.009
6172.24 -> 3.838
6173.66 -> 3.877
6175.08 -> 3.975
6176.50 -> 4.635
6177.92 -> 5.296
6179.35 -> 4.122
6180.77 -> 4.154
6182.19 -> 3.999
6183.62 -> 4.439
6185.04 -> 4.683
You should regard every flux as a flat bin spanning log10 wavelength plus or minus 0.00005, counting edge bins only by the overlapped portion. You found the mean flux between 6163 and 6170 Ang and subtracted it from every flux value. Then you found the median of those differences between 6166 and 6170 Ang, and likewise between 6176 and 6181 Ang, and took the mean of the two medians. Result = 0.35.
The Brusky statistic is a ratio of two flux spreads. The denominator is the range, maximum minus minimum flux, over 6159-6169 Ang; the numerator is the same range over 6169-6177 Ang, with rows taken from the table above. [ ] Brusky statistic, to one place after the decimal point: 1.0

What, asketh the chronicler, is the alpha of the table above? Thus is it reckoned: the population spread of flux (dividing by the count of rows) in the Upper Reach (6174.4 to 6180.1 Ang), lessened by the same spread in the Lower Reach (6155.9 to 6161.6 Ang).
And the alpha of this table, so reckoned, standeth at 0.0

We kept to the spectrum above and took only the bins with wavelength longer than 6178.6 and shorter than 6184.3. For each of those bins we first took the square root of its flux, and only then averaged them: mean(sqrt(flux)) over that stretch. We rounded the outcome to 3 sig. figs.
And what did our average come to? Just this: 2.04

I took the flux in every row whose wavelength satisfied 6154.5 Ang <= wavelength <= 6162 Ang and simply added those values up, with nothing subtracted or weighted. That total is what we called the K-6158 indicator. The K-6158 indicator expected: 22.0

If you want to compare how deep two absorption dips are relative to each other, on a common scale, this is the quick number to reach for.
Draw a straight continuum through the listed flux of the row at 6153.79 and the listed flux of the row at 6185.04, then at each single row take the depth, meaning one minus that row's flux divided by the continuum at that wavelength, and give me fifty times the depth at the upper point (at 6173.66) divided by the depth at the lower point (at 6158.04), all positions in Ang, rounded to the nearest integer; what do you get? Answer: 78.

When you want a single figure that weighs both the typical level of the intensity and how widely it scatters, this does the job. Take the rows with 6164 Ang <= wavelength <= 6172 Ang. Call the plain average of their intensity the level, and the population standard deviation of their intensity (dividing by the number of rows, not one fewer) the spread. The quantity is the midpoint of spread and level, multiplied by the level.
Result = 8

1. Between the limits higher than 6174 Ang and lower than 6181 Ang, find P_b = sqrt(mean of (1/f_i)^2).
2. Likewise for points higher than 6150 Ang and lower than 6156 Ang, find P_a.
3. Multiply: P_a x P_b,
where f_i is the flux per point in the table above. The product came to 0.053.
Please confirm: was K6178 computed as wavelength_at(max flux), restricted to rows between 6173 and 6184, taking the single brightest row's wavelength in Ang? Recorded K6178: 6177.92 Ang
